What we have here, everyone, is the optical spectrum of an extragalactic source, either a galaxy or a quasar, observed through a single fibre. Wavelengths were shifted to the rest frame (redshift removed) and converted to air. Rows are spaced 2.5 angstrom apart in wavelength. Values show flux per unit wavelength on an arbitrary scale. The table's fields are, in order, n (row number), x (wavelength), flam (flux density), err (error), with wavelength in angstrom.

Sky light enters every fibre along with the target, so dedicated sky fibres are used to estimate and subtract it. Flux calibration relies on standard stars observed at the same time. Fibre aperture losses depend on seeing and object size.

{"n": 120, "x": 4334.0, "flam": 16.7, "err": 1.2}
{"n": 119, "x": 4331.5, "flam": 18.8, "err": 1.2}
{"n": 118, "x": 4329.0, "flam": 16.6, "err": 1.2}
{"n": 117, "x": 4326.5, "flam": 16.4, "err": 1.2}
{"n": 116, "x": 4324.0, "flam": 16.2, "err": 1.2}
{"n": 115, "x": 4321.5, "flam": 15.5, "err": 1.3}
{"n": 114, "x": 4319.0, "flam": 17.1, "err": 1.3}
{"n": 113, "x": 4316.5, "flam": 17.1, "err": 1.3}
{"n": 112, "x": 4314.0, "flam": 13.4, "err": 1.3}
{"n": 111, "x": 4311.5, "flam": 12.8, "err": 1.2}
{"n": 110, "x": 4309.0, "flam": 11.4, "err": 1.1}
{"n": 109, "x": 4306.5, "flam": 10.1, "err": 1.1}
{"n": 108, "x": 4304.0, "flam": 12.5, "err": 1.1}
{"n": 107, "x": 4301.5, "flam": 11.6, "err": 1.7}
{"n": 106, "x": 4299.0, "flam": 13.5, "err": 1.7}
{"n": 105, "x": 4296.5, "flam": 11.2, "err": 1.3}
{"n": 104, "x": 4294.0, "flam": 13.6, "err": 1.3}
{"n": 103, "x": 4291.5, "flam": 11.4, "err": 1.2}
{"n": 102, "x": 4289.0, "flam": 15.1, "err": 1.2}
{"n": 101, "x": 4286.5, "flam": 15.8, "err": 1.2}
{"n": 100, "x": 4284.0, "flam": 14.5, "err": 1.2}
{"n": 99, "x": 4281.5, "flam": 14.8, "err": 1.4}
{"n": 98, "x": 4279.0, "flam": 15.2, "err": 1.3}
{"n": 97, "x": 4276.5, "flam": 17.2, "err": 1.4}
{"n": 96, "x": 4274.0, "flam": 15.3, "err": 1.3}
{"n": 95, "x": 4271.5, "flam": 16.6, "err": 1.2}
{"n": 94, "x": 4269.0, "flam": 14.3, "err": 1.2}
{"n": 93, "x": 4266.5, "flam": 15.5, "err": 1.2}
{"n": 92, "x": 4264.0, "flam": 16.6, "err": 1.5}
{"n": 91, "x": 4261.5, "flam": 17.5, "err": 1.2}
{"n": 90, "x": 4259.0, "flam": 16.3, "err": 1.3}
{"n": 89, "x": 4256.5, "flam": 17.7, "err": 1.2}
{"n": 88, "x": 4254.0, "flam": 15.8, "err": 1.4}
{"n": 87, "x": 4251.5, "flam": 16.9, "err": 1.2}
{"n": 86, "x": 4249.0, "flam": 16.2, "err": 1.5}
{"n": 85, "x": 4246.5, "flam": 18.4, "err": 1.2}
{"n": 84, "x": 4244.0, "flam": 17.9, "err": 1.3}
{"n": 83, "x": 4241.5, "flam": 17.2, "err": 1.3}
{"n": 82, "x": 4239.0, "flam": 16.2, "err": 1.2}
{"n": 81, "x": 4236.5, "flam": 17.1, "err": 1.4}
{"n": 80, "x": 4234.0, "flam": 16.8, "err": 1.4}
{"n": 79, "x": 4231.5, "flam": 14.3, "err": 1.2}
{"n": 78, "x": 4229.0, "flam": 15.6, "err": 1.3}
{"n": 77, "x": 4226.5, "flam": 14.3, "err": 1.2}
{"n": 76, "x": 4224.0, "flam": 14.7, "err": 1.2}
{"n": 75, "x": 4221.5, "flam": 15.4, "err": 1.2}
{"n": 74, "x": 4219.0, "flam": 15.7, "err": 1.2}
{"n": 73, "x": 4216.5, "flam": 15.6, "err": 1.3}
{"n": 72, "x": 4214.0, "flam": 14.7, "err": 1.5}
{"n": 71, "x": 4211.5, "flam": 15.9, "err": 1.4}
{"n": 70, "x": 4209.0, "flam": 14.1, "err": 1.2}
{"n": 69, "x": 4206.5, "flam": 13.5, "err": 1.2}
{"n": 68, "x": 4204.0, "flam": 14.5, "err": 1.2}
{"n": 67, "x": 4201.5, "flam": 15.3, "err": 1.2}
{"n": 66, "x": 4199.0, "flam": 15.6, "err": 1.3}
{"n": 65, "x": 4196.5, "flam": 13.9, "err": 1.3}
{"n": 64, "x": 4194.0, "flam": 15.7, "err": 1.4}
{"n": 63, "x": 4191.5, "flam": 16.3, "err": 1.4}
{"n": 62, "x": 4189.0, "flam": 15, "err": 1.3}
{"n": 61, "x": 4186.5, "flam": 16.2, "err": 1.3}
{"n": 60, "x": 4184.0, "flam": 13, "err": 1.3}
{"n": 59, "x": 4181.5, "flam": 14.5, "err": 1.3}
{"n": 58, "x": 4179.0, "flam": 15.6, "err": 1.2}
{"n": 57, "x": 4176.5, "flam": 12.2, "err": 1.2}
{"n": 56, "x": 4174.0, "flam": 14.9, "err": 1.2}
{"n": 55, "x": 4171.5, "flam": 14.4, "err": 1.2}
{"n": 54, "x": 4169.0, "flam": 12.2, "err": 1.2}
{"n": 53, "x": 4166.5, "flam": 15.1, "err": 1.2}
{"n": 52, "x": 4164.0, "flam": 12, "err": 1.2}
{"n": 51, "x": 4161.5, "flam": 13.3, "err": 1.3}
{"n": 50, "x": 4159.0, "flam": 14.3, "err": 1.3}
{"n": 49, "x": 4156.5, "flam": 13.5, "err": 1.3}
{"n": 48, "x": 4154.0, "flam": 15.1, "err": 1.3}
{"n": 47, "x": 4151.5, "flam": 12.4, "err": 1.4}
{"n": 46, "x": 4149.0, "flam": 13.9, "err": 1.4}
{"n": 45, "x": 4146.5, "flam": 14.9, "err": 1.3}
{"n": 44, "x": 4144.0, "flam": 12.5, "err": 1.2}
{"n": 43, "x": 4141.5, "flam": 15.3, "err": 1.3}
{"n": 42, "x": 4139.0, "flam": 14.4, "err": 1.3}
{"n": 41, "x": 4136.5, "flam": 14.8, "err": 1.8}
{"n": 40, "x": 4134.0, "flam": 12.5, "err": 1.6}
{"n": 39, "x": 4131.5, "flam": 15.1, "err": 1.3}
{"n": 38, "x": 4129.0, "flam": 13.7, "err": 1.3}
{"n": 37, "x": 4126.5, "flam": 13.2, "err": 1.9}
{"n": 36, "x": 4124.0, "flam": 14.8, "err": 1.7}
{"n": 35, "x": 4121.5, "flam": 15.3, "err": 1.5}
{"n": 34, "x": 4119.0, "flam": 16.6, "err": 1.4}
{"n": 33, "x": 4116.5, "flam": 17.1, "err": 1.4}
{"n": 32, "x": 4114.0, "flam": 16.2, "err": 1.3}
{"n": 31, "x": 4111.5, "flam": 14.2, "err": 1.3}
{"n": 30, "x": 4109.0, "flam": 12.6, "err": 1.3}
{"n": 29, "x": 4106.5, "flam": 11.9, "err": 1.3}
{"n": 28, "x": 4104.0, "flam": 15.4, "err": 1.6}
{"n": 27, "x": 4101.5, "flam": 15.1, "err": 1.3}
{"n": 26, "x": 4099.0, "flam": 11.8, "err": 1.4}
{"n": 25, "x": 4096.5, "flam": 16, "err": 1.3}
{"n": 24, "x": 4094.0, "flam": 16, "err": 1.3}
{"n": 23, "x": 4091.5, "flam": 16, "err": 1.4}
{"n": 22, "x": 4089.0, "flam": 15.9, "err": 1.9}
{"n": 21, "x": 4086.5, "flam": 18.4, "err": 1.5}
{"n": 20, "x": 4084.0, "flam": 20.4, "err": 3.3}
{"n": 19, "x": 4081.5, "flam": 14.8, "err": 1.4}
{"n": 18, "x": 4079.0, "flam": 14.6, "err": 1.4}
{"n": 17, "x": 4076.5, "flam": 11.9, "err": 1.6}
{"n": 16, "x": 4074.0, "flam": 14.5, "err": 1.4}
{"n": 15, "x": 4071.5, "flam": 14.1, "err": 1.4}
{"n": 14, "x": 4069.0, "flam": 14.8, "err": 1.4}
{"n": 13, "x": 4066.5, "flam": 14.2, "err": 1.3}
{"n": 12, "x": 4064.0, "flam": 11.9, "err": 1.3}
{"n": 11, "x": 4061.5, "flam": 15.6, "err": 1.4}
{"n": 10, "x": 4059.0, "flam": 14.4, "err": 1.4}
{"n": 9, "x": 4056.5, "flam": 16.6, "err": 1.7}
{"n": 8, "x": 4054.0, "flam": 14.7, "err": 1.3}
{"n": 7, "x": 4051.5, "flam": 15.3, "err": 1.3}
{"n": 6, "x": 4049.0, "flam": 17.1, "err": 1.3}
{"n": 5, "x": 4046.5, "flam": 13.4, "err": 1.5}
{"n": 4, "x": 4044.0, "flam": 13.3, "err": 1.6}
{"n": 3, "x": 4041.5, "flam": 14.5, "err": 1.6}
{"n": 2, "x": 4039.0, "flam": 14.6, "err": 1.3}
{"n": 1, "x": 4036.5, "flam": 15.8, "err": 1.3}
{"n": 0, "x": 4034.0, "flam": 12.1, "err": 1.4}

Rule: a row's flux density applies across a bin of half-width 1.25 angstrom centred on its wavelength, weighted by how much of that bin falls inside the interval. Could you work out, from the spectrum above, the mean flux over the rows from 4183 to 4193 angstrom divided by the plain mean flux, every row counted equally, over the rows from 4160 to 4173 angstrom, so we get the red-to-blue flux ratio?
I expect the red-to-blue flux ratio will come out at 1.13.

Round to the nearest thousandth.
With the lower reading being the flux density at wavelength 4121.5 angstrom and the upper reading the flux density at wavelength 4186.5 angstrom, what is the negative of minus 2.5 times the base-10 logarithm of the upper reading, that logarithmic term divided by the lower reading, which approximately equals 0.198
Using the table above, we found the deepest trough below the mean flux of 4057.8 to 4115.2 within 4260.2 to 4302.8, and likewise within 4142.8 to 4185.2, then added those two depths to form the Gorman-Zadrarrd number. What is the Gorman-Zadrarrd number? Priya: 6.4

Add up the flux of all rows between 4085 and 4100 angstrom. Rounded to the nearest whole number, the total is 94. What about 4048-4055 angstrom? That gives 47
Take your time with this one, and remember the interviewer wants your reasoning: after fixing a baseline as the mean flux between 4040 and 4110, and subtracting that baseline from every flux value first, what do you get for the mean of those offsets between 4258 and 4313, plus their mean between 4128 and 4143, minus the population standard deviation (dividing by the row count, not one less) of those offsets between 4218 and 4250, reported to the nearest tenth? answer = -2.4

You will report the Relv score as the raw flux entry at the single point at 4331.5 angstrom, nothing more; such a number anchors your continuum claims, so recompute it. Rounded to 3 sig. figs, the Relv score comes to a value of 18.8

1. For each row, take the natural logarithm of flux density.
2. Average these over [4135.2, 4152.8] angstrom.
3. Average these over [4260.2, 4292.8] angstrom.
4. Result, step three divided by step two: 1.03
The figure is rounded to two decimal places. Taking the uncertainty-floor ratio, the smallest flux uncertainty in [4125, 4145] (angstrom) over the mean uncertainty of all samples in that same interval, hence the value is 0.82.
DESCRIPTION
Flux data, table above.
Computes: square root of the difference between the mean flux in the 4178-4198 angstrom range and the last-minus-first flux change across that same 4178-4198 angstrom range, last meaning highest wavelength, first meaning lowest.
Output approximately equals 4.1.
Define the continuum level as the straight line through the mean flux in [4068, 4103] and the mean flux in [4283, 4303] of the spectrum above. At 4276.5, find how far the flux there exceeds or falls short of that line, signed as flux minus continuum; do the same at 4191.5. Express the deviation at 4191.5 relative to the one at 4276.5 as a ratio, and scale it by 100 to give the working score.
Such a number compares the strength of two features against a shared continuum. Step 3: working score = 54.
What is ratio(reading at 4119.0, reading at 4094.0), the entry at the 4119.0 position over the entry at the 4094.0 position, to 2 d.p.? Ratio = 1.04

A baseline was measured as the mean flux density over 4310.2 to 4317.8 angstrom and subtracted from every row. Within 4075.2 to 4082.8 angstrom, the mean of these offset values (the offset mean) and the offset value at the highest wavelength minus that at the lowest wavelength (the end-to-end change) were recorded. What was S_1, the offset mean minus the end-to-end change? -4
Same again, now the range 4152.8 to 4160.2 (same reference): 1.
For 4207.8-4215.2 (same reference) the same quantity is 0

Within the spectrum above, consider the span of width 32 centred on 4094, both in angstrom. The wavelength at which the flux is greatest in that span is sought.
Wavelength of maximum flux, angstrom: 4084.0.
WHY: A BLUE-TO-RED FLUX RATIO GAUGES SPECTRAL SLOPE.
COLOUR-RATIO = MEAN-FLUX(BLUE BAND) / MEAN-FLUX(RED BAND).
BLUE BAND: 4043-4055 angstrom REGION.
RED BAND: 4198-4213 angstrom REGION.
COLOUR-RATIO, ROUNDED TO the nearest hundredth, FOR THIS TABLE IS 1.00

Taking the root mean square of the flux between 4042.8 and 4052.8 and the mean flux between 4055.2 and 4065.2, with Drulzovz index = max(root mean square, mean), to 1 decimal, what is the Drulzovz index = 14.9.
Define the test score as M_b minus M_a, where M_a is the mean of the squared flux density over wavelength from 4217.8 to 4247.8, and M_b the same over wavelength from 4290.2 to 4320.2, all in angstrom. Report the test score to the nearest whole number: -89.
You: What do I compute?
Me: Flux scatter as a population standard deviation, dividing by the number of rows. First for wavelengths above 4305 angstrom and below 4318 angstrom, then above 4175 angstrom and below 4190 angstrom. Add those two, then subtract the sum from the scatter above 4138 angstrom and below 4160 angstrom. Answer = -2.8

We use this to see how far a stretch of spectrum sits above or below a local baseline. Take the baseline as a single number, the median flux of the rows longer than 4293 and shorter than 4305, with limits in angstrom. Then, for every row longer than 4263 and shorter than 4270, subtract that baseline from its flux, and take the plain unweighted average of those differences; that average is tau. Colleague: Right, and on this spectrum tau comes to 3.0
